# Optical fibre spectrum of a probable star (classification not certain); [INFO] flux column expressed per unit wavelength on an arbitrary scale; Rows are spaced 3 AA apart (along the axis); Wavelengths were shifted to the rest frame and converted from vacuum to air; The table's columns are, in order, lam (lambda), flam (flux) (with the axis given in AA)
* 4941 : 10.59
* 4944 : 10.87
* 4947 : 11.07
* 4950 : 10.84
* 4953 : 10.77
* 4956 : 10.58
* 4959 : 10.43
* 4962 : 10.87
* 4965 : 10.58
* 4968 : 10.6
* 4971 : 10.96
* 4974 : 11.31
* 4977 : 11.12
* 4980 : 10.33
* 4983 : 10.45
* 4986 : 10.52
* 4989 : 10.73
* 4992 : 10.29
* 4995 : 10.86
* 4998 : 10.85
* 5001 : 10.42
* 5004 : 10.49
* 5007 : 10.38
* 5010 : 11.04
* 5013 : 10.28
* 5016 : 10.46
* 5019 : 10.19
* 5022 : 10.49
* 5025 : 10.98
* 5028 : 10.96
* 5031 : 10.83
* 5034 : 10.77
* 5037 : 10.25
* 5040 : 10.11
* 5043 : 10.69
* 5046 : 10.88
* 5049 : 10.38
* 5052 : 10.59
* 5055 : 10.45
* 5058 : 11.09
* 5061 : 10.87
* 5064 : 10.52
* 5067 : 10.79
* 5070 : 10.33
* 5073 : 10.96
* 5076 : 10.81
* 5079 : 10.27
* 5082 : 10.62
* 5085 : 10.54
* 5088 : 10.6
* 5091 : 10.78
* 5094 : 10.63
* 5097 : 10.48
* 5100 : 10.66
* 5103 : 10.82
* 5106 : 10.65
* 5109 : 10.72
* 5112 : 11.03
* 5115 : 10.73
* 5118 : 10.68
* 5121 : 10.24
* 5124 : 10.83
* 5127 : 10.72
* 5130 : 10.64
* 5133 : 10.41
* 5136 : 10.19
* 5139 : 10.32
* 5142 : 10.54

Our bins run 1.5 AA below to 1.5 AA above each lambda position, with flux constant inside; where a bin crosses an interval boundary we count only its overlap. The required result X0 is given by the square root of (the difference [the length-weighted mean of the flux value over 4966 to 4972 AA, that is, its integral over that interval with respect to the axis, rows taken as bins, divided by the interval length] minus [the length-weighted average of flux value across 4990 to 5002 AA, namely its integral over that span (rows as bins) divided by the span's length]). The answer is 0.4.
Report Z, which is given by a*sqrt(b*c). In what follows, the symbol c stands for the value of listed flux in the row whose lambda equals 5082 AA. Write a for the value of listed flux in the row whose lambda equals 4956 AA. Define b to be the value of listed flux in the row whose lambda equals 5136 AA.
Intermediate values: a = 10.58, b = 10.19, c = 10.62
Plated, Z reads 110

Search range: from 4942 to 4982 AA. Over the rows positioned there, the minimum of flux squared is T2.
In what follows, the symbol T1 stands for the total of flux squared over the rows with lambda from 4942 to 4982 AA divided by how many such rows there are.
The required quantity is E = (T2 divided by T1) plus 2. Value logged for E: 2.92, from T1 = 117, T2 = 107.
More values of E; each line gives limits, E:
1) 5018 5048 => 2.91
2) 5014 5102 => 2.91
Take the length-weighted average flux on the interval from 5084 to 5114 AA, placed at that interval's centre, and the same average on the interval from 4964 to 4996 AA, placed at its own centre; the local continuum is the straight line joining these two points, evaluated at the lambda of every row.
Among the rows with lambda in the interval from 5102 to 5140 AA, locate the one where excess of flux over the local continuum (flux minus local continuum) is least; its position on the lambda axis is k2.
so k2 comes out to 5136 AA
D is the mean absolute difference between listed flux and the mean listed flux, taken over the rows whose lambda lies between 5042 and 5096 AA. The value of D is 0.181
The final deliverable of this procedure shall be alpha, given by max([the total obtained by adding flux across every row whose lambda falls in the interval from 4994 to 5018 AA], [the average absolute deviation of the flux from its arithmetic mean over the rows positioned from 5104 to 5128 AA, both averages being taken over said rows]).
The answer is 84.8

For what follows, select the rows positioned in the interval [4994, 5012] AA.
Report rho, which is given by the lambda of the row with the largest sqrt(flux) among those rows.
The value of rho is 5010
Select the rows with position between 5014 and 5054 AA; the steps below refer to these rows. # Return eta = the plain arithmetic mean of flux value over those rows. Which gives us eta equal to 10.58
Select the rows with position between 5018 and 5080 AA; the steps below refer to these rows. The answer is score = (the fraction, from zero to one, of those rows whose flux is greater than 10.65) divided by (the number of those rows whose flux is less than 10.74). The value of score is 0.048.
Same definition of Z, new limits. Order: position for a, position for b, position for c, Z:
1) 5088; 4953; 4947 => 116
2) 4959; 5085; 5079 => 109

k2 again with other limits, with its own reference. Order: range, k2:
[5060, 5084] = 5079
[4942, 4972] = 4959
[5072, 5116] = 5079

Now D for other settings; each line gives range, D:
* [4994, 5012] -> 0.243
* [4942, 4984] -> 0.236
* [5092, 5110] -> 0.073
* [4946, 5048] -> 0.255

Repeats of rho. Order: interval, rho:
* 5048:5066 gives 5058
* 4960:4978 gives 4974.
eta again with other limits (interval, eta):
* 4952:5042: 10.63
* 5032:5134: 10.63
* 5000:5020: 10.47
